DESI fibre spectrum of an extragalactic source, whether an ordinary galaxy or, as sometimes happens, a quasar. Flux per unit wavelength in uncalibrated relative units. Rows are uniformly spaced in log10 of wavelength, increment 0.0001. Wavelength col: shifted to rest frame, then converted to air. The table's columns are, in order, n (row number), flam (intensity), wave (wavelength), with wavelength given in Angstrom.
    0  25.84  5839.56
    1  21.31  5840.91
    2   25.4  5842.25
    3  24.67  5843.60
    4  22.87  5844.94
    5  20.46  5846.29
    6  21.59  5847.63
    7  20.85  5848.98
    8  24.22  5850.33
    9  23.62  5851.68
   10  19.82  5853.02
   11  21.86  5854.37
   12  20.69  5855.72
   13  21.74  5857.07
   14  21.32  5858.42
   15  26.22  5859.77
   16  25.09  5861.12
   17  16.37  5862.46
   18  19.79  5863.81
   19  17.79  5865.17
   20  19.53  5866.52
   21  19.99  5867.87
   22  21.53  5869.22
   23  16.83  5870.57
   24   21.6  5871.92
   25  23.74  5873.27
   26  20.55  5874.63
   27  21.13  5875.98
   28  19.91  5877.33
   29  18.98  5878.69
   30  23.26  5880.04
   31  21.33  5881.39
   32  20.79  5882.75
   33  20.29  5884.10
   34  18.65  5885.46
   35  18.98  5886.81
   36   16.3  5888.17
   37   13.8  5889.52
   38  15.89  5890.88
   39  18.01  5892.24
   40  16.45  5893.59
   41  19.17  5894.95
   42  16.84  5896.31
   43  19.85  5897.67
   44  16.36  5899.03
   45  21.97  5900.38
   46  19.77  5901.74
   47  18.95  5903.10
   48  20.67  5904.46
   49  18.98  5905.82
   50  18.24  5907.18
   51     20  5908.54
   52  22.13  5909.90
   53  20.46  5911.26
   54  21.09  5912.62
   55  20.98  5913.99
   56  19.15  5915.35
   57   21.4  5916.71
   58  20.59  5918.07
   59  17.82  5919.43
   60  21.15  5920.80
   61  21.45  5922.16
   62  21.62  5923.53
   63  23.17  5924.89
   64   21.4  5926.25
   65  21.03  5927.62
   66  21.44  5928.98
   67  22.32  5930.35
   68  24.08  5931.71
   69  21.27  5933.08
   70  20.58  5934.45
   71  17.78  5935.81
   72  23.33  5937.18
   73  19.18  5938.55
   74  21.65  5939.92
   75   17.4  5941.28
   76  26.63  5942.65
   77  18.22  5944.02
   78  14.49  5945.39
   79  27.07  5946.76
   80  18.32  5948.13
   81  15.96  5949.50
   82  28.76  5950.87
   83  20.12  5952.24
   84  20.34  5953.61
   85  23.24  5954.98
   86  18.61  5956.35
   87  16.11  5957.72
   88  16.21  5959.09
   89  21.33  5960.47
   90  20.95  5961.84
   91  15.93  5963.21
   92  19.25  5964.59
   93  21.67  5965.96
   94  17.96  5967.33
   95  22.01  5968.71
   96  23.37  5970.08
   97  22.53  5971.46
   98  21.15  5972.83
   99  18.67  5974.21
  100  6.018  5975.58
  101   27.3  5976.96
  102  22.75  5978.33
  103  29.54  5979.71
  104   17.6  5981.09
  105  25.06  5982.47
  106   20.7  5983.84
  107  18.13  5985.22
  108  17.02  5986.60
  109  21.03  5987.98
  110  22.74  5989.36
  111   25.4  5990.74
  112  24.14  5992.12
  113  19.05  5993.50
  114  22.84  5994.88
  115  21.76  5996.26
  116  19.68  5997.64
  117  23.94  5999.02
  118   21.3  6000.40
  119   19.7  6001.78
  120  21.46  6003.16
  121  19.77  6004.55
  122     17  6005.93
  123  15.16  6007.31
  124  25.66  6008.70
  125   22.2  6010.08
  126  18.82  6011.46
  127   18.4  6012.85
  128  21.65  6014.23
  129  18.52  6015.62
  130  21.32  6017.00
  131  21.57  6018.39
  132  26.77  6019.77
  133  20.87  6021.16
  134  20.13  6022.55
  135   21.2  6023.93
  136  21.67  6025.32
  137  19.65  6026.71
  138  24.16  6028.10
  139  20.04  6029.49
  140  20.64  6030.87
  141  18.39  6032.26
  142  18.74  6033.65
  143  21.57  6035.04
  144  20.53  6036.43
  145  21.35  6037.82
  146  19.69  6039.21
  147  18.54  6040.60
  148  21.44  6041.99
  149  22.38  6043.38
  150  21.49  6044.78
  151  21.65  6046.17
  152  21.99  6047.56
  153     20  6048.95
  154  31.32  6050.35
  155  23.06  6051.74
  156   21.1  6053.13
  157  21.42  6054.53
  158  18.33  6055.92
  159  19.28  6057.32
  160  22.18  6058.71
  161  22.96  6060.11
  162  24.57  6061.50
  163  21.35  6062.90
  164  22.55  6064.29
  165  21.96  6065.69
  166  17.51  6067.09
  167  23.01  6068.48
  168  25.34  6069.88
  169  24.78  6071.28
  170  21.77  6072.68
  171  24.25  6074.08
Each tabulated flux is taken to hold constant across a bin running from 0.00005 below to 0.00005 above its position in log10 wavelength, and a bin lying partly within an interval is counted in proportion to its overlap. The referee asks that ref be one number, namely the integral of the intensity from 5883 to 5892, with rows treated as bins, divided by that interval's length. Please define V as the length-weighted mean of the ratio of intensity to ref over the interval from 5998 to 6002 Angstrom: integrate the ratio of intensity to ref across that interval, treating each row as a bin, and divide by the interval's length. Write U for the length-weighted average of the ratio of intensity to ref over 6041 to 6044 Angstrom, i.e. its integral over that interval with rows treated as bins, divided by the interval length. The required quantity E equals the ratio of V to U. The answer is 1.01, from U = 1.23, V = 1.24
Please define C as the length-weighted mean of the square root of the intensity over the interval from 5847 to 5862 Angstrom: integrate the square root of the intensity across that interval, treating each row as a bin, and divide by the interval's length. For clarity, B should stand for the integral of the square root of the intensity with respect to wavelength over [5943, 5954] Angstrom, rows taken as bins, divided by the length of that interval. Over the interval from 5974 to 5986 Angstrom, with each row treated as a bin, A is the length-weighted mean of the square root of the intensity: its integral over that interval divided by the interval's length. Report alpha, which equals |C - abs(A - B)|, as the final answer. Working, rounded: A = 4.47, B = 4.51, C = 4.72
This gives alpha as 4.69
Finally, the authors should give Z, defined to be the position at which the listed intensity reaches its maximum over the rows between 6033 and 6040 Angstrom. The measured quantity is 6035.04 Angstrom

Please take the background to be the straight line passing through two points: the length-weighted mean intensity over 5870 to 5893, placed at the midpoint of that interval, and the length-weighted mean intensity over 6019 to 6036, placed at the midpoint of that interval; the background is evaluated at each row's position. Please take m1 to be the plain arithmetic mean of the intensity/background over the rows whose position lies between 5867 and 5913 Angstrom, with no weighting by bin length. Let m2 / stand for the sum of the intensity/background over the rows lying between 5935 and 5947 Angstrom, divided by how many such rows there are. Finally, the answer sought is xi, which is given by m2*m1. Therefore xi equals 1.02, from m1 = 1.00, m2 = 1.03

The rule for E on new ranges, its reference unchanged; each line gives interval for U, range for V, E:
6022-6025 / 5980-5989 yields 0.98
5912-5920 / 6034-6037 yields 1.03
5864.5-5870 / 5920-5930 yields 1.10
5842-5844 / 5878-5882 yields 0.85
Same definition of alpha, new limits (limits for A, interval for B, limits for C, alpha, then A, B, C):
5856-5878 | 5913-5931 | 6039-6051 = 4.66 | 4.55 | 4.58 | 4.69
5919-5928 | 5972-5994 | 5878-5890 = 4.32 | 4.60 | 4.54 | 4.38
